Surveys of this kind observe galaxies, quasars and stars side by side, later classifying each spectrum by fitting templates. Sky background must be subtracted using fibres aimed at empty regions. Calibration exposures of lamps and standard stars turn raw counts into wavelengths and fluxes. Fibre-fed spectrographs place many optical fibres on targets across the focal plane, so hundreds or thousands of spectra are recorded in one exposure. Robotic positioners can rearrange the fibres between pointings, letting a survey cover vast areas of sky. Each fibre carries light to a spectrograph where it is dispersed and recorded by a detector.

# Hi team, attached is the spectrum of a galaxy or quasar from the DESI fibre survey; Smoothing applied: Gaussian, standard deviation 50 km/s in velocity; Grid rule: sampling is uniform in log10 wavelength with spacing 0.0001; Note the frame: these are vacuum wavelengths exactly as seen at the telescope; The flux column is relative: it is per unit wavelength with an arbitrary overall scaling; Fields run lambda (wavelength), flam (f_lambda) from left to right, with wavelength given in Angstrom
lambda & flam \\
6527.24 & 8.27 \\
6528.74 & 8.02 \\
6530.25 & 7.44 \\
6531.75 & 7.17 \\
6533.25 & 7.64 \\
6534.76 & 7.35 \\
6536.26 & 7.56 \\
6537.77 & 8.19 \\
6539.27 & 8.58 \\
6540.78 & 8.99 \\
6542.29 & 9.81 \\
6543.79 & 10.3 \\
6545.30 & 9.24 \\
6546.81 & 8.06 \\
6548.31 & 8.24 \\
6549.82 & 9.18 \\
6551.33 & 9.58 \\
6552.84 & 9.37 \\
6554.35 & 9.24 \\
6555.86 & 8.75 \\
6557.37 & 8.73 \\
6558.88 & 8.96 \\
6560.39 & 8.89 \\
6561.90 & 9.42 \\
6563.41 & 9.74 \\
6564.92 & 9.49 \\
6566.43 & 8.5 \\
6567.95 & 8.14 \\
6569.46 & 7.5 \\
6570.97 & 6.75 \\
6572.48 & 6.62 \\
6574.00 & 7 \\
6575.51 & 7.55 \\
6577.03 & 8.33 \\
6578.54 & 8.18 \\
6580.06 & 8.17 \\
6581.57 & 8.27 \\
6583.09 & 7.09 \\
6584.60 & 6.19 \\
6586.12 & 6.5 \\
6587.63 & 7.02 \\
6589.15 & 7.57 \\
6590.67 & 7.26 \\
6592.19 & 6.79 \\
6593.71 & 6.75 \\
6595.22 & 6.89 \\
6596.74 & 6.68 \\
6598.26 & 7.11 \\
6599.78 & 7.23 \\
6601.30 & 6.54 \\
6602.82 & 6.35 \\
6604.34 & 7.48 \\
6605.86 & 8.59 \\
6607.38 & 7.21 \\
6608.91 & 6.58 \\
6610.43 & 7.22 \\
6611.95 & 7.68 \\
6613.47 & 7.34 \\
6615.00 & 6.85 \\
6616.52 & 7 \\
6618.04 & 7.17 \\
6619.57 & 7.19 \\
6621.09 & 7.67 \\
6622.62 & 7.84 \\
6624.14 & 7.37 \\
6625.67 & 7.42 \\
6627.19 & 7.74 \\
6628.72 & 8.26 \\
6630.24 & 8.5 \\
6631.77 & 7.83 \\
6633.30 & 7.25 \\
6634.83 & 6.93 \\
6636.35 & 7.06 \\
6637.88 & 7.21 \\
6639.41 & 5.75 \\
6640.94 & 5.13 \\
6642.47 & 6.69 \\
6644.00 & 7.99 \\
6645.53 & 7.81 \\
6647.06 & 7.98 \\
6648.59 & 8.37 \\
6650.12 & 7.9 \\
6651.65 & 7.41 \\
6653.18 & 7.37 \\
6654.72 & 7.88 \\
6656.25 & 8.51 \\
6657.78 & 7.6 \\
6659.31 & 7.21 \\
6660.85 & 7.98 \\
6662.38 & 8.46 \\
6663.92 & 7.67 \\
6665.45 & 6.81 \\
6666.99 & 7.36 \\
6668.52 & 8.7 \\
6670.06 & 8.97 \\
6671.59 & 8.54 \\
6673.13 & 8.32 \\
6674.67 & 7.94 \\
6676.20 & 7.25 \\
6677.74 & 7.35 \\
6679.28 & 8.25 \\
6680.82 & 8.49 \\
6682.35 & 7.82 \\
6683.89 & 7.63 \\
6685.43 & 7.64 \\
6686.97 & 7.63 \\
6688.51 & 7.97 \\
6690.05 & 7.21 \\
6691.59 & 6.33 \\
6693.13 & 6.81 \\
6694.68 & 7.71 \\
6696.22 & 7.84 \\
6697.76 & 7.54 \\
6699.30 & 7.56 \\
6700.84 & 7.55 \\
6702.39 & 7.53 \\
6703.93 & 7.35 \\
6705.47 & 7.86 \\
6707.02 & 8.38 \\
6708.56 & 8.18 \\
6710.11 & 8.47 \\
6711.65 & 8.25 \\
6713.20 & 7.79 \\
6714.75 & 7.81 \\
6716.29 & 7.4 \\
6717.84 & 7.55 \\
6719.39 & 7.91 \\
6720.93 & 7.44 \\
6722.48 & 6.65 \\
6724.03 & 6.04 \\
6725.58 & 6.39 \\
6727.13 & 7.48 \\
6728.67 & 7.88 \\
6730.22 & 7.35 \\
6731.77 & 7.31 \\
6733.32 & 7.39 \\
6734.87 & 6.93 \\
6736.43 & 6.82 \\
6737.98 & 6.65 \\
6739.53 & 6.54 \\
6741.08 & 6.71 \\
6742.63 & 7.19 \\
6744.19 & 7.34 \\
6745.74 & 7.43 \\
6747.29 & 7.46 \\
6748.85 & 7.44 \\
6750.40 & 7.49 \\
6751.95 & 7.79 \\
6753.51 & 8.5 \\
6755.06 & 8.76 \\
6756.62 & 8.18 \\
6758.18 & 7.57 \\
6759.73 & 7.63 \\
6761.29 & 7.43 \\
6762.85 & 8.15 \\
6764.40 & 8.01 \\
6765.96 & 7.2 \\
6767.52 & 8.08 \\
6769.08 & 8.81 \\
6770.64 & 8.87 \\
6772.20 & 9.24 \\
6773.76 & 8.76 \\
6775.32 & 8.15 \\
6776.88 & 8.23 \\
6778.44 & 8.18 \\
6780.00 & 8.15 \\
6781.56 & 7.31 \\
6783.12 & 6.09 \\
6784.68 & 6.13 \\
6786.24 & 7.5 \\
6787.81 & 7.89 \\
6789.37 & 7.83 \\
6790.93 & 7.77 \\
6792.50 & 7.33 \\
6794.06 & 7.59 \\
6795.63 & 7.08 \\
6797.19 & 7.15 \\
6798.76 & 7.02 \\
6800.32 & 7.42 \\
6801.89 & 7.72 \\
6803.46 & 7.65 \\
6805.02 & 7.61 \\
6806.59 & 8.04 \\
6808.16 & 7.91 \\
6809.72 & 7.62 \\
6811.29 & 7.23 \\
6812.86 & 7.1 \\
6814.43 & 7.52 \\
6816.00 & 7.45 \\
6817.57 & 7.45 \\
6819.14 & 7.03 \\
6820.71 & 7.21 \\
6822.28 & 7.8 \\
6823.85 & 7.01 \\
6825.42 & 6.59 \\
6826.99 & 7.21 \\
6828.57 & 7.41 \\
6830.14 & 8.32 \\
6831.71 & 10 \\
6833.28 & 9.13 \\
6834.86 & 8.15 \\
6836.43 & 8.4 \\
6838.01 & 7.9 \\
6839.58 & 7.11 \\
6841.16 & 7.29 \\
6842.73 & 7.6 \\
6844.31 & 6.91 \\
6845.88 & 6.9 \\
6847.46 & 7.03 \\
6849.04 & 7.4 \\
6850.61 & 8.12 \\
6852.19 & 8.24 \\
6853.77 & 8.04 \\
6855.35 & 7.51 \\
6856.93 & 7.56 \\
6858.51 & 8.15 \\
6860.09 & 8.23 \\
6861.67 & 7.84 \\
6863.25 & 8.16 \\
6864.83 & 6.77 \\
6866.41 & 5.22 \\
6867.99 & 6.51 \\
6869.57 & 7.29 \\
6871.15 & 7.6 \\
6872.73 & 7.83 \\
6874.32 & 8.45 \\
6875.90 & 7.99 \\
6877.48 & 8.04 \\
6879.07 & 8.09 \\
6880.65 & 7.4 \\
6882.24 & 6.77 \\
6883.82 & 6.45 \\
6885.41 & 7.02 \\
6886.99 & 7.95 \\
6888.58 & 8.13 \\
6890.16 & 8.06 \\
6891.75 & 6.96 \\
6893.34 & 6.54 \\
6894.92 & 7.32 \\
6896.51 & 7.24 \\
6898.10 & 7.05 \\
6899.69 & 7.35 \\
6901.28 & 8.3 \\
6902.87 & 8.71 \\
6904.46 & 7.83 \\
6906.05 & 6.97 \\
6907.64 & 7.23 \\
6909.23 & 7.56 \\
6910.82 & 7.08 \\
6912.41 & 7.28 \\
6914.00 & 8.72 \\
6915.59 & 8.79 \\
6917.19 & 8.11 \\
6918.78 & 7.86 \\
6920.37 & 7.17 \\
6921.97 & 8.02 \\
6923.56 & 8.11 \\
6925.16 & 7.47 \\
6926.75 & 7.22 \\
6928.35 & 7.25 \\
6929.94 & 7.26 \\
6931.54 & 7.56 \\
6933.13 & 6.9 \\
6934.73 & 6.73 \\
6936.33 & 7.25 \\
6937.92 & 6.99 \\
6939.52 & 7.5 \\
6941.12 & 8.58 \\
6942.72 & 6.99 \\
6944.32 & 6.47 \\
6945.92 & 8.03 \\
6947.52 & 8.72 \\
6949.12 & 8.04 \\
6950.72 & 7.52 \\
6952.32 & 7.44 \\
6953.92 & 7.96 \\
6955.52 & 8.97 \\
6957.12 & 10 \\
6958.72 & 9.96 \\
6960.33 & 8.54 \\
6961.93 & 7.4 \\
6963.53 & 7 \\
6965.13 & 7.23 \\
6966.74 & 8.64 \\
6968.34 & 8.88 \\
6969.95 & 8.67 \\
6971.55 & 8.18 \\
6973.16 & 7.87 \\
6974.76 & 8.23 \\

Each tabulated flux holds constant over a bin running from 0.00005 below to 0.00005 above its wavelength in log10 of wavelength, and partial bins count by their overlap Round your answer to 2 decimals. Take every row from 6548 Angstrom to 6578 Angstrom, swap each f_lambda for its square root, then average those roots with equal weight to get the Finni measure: 2.91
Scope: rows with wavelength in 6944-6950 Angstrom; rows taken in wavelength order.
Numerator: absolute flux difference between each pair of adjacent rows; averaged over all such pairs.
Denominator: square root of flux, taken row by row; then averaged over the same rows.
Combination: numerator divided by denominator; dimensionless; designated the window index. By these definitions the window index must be 0.35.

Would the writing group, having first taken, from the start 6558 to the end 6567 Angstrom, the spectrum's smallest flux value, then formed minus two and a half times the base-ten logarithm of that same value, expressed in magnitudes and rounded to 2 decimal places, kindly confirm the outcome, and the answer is -2.32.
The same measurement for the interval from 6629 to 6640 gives -1.90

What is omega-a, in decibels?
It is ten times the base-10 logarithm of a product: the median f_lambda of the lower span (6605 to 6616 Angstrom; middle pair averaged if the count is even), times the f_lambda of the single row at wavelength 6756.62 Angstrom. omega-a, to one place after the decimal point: 17.7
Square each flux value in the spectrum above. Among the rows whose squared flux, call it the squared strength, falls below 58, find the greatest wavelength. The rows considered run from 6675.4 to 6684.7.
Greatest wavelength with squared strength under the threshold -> 6677.74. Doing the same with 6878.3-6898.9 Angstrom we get 6898.10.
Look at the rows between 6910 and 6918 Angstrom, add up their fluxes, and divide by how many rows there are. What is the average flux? 8.0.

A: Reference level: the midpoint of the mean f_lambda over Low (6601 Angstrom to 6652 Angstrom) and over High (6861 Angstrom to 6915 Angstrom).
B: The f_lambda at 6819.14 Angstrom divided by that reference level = 0.95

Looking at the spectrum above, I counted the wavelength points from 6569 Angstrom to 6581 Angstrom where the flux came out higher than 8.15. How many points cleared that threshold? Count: 3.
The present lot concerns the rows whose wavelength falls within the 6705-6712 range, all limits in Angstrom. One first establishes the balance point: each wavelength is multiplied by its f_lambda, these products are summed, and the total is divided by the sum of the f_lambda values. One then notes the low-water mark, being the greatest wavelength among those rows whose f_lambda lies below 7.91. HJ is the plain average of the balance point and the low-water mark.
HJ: 6707.0 Angstrom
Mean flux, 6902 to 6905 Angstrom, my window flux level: 8.3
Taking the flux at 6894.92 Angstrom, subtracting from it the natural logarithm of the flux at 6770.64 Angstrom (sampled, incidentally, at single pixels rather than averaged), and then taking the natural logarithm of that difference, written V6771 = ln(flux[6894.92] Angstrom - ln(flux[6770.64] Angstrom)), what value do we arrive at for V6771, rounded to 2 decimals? 1.64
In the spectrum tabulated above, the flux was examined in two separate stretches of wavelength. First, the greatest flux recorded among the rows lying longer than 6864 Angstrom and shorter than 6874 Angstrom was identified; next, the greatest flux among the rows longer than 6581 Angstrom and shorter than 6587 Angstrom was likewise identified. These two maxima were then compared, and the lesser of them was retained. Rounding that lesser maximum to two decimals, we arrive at 7.83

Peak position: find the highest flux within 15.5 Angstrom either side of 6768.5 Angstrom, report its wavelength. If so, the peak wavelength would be 6772.20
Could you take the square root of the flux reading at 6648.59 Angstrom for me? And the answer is 2.89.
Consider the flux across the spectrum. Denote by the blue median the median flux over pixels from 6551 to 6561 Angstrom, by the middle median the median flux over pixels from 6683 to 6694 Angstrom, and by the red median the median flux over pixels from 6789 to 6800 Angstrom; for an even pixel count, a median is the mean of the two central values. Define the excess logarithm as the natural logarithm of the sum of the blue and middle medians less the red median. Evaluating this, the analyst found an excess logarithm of 2.23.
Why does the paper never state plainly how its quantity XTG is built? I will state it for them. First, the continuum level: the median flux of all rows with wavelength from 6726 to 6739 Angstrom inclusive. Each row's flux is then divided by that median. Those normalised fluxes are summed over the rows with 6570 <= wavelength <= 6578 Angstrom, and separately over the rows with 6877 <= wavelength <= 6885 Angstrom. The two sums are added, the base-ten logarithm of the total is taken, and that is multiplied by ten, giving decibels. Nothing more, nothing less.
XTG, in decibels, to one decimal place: 10.0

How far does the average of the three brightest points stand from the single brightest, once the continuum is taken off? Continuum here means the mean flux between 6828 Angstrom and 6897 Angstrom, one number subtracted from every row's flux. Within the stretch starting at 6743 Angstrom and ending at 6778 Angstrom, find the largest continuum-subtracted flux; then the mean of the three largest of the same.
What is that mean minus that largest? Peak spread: -0.27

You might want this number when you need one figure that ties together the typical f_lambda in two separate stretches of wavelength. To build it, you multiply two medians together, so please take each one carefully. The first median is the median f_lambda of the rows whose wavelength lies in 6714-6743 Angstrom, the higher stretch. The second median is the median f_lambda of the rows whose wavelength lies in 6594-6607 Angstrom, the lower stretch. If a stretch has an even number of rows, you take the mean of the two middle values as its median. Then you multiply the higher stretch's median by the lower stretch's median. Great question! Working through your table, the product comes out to 51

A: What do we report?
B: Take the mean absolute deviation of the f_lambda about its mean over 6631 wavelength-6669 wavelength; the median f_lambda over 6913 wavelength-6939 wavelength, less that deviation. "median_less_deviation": 6.8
